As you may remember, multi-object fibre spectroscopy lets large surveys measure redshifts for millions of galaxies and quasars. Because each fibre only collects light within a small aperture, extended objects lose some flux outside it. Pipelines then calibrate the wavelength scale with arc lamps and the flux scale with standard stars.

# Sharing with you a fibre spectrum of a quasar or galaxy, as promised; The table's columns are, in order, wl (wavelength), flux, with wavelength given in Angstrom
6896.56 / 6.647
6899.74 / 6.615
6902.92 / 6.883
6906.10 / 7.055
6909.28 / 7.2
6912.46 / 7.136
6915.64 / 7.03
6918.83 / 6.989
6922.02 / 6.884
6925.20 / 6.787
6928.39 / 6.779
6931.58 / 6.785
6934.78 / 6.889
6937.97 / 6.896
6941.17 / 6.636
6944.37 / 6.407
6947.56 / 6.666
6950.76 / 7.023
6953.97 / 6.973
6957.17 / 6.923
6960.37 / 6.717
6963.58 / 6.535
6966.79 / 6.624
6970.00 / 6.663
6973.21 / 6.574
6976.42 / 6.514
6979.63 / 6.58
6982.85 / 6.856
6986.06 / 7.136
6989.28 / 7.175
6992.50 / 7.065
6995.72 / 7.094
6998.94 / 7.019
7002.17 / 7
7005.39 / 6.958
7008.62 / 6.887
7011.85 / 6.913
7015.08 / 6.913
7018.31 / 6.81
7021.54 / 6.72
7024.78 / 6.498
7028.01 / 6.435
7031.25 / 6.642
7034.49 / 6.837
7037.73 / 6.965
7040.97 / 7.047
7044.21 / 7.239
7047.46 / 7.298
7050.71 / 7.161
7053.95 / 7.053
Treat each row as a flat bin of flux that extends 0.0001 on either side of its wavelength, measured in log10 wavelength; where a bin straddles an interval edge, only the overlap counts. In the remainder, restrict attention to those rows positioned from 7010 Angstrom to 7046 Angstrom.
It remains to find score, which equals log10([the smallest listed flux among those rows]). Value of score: 0.809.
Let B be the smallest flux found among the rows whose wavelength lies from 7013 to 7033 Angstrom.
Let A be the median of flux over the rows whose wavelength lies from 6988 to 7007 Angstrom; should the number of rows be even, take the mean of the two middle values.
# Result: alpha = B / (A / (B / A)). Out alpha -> 0.84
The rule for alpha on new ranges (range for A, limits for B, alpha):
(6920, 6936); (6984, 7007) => 1.05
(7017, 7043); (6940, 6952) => 0.90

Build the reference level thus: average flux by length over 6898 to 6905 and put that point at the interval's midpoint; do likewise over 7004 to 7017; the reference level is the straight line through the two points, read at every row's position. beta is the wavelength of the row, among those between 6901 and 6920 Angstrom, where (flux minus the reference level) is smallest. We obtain 6902.92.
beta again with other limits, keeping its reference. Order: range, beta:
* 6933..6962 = 6944.37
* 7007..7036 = 7028.01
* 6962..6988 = 6976.42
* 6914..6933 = 6928.39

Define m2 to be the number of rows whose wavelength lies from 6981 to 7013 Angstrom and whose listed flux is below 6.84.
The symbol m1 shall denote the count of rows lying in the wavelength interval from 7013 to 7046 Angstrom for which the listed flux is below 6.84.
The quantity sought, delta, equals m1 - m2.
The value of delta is 6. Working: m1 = 6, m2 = 0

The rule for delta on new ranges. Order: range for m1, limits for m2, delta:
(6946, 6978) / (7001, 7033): 2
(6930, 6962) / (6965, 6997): 0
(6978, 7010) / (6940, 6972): -6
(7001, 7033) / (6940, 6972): -2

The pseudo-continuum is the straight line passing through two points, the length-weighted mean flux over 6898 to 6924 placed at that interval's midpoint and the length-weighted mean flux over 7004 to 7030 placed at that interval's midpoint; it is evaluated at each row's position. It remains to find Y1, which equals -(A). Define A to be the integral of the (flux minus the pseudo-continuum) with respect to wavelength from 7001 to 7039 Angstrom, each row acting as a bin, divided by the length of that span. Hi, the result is -0.038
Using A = 0.038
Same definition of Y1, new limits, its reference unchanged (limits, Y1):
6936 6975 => 0.163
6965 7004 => -0.032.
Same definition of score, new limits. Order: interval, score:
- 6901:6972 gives 0.807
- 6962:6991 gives 0.814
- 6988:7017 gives 0.838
